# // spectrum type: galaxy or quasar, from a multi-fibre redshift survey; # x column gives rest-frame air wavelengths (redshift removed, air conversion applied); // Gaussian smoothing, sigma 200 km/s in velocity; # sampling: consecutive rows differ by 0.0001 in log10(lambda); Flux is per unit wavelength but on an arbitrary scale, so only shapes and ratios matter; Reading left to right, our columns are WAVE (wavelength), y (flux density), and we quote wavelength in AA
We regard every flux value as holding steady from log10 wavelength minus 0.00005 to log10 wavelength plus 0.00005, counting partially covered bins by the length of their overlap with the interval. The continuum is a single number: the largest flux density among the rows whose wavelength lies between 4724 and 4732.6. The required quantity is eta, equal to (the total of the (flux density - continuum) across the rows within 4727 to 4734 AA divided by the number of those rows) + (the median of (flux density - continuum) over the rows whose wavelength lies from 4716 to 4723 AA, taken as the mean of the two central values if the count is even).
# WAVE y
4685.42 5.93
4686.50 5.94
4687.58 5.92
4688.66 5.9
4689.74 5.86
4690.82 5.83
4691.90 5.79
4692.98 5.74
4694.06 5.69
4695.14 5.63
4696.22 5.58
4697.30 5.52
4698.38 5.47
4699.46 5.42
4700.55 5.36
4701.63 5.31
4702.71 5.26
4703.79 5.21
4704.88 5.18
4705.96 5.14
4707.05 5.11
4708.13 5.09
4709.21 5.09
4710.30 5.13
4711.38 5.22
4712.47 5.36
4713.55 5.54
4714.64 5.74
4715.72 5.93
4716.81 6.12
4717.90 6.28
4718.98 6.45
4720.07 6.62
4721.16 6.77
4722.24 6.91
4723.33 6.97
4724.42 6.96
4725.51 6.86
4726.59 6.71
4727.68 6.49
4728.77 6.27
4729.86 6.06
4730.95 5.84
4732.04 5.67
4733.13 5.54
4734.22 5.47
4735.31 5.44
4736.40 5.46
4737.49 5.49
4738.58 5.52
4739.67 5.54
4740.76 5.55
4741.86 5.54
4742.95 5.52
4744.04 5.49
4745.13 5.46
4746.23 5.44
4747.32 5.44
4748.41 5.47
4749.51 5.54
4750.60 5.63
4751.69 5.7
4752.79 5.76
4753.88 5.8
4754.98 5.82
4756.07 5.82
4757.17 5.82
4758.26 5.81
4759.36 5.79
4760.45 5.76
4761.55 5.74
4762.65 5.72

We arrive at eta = -1.41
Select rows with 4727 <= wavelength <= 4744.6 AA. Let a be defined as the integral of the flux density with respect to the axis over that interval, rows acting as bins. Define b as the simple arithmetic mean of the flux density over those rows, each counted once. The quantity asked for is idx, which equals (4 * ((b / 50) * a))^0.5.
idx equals 6.74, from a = 100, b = 5.68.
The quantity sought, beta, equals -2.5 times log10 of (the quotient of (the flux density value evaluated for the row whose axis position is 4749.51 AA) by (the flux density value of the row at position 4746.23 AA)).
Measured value -0.020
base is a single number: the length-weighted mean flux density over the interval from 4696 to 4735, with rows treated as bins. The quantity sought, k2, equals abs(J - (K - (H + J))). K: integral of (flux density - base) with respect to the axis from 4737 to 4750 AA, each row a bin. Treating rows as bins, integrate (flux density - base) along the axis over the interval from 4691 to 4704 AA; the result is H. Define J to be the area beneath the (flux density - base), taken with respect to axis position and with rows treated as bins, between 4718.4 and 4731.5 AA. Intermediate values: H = -4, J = 10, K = -4.2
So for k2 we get 20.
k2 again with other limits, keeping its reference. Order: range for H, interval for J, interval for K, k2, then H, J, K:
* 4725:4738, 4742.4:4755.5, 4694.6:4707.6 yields 2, 2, -3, -6.2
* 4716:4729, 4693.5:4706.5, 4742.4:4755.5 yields 2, 10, -6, -3.1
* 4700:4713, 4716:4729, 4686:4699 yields 14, -8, 10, -1.1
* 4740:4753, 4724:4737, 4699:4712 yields 10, -4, 3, -8.0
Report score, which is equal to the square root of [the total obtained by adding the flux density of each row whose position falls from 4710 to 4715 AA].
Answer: 5.20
